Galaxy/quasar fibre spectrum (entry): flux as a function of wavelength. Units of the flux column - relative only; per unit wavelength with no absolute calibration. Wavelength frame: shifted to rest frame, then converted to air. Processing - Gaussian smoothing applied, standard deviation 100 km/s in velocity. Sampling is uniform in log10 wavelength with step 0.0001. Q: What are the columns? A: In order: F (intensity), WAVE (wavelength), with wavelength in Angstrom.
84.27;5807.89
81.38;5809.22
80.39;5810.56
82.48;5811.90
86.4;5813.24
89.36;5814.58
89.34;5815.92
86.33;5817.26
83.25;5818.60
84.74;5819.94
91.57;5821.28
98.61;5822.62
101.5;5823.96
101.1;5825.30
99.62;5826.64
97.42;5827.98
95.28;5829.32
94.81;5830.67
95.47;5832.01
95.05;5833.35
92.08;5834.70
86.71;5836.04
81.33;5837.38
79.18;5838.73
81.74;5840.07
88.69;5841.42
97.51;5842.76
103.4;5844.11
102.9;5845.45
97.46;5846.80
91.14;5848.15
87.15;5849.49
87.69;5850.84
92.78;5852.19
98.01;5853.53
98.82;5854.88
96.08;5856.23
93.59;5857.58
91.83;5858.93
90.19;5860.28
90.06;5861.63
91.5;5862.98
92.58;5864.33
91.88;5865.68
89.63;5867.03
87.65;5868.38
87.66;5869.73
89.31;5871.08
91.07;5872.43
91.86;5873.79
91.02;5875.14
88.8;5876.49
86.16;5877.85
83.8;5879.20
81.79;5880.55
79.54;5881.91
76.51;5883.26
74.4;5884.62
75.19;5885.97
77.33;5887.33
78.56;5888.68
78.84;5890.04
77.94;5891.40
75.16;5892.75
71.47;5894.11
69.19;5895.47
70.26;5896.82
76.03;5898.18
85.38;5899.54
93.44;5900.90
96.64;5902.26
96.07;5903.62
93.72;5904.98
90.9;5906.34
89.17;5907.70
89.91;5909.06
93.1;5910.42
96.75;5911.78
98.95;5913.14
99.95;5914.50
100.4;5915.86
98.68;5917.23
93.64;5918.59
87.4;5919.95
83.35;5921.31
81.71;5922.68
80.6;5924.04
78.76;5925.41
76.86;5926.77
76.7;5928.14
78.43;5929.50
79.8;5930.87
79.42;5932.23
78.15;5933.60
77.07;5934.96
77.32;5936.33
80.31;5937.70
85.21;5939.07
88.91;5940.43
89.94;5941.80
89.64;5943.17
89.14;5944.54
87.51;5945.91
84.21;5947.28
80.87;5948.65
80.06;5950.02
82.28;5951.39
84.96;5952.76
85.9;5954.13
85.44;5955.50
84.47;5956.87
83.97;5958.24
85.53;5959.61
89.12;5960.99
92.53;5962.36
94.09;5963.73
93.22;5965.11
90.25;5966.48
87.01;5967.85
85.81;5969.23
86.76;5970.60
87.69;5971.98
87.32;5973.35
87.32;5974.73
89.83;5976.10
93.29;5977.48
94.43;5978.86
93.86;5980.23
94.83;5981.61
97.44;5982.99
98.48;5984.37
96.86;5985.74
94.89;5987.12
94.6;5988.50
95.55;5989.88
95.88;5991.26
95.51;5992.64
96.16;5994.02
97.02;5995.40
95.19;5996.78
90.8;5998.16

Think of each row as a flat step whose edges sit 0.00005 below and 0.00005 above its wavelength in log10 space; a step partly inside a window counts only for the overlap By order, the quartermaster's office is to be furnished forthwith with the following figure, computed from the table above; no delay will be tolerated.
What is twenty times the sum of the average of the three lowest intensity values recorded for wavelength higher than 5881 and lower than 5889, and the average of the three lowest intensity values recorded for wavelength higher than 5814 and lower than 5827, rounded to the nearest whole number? 3203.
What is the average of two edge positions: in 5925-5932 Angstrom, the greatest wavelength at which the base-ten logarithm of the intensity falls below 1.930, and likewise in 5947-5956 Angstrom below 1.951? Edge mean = 5943.2 Angstrom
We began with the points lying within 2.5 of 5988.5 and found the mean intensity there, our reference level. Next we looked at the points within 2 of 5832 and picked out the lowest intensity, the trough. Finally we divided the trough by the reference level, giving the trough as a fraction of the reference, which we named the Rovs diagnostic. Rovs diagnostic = 1.00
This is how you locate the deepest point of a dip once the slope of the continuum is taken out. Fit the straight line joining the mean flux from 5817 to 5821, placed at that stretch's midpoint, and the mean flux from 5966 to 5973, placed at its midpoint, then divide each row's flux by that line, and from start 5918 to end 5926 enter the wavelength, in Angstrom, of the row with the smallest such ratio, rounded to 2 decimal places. 5925.41 Angstrom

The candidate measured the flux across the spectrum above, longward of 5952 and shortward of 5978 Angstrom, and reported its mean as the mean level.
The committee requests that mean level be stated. 88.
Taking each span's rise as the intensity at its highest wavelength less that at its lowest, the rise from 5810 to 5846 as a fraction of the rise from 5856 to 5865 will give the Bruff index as -6.4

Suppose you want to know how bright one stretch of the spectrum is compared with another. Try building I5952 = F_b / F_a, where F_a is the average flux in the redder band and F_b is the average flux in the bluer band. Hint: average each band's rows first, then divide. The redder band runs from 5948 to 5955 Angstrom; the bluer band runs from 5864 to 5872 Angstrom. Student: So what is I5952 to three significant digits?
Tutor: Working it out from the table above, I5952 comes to 1.08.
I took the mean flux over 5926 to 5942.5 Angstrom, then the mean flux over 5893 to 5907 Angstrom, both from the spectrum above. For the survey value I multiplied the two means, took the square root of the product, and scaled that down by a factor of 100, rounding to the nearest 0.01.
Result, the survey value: 0.82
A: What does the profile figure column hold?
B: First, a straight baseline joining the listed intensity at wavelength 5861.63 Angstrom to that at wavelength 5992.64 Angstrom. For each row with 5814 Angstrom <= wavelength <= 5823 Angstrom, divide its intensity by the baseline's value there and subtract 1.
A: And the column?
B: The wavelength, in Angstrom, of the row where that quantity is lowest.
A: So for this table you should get 5818.60 Angstrom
